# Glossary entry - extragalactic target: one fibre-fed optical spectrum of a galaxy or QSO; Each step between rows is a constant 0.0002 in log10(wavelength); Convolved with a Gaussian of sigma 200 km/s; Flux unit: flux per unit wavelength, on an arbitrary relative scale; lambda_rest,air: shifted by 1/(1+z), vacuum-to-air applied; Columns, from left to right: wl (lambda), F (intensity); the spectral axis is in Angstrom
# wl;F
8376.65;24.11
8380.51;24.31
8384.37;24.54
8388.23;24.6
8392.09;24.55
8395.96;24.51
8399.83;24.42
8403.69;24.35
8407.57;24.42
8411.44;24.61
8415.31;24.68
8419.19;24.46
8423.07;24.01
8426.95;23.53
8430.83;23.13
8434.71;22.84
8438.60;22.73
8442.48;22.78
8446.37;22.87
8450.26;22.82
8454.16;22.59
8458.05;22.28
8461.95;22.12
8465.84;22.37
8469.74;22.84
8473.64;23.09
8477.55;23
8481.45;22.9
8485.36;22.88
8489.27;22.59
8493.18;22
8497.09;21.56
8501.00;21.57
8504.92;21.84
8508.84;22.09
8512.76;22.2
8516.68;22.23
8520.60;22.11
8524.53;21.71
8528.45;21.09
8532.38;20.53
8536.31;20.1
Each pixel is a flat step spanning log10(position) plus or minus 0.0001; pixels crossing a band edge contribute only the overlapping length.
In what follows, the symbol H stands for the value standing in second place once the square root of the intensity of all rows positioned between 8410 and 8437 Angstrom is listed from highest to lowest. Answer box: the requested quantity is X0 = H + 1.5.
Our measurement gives 6.46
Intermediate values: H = 4.96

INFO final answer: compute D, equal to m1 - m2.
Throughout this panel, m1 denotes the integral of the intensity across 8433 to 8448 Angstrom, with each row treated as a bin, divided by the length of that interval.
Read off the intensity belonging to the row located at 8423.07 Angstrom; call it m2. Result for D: -1.2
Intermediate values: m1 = 22.8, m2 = 24.01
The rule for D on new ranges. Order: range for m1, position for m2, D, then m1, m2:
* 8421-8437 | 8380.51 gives -0.9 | 23.4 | 24.31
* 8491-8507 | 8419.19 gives -2.7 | 21.8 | 24.46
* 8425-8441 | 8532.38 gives 2.5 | 23.1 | 20.53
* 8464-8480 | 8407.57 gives -1.6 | 22.8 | 24.42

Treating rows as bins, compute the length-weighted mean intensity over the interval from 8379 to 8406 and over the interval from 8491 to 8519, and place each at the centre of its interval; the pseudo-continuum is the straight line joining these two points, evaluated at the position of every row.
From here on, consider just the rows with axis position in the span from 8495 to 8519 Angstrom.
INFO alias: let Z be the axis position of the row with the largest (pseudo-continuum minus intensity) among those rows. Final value 8497.09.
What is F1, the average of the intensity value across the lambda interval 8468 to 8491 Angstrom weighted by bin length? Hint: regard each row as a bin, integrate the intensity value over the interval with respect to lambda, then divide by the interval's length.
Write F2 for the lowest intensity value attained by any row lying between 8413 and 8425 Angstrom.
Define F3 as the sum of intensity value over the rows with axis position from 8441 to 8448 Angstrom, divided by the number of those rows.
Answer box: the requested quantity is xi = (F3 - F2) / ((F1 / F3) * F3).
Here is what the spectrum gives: -0.052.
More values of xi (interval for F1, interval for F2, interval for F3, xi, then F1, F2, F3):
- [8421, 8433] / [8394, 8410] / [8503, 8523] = -0.096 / 23.56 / 24.35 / 22.1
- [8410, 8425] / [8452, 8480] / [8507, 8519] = 0.002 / 24.43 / 22.12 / 22.2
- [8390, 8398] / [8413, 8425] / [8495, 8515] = -0.088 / 24.52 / 24.01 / 21.9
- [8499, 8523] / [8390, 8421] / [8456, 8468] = -0.095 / 22.00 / 24.35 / 22.3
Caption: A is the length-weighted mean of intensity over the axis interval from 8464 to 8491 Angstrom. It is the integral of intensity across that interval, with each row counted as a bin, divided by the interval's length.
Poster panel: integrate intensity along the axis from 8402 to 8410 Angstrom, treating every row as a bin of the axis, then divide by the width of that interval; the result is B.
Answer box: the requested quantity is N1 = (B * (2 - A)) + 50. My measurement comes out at -457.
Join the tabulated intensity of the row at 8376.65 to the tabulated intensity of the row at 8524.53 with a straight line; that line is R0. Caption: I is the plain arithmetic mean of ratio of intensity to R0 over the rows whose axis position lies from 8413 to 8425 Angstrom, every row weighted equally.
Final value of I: 1.04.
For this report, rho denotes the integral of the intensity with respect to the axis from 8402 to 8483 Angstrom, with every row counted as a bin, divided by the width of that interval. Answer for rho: 23.25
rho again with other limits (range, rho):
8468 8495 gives 22.76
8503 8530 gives 21.91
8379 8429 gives 24.38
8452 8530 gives 22.26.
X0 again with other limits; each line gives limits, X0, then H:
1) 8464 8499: 6.30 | 4.80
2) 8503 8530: 6.21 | 4.71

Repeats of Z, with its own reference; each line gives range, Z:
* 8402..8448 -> 8438.60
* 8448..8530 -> 8461.95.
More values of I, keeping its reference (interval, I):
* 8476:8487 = 1.02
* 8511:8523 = 1.02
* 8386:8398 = 1.03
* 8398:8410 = 1.03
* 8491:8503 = 0.98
